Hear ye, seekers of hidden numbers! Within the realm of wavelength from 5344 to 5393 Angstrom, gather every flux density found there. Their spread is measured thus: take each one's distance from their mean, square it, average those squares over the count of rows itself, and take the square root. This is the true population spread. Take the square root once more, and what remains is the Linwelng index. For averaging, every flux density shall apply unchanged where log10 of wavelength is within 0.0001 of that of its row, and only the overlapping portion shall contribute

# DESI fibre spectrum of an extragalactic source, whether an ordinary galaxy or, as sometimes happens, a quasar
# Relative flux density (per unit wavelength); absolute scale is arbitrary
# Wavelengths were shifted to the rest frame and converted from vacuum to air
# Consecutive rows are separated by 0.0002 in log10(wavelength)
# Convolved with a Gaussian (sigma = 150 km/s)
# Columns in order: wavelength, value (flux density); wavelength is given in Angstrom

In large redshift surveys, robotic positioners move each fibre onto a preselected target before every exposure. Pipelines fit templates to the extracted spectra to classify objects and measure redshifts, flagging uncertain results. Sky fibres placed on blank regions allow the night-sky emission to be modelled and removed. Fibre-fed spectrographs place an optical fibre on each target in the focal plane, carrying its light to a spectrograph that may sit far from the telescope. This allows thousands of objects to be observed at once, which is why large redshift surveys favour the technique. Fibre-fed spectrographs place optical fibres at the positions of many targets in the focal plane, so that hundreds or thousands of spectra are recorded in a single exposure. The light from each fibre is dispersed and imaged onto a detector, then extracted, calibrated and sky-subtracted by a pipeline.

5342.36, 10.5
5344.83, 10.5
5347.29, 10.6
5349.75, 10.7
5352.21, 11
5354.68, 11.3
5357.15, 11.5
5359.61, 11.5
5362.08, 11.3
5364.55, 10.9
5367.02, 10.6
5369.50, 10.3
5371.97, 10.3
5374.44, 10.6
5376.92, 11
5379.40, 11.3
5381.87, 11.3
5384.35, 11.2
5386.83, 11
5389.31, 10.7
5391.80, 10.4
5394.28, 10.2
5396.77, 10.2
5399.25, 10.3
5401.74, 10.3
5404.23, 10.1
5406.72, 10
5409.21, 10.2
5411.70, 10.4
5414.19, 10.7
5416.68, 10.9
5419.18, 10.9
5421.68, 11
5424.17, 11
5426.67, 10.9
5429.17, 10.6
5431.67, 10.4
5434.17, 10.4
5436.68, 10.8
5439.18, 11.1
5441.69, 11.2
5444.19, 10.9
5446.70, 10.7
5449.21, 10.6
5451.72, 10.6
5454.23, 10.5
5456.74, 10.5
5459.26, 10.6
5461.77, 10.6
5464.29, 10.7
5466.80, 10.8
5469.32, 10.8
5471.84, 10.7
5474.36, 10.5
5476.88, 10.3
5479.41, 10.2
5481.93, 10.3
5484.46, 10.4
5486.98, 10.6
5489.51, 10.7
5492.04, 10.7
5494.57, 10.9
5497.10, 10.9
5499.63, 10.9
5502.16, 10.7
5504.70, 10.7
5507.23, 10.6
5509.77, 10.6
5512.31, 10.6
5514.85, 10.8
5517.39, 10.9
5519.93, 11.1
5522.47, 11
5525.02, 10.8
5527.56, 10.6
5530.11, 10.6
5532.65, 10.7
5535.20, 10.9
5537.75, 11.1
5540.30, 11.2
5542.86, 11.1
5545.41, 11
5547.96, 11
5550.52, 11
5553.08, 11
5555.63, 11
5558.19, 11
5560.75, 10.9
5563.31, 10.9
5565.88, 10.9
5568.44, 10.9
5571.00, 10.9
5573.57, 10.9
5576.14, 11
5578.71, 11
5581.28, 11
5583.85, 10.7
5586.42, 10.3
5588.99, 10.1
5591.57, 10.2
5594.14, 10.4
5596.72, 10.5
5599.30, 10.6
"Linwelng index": 0.62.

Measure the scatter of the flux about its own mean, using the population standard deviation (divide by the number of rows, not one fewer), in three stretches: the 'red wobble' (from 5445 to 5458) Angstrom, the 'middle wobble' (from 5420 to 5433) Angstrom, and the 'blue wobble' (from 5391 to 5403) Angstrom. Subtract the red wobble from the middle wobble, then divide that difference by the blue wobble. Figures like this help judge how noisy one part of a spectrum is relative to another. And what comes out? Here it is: 2.2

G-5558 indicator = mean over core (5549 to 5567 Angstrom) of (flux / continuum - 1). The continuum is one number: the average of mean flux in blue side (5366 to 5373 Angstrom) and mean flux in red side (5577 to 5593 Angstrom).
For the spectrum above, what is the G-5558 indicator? 0.046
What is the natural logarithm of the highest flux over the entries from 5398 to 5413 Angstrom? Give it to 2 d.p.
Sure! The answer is 2.34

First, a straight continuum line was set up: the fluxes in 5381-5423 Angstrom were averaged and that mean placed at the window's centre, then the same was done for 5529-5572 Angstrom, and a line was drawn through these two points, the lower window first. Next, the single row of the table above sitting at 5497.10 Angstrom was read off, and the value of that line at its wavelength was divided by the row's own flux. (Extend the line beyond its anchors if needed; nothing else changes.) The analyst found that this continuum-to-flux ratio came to 0.99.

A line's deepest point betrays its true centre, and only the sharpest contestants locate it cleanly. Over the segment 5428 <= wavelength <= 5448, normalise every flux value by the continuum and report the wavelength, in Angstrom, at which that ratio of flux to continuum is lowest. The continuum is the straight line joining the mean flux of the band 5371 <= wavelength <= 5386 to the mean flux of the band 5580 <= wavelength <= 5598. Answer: 5431.67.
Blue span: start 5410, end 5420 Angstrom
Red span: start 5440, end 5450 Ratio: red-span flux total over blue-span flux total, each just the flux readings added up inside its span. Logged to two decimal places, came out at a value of 1.01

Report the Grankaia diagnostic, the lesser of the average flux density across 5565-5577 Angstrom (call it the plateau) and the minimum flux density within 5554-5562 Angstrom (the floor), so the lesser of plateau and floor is 10.90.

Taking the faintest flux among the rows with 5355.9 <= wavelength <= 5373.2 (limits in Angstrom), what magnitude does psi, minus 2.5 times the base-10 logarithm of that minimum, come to -2.53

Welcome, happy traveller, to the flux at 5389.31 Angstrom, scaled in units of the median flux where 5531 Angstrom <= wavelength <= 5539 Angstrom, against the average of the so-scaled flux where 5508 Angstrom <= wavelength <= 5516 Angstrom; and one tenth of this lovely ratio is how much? 0.100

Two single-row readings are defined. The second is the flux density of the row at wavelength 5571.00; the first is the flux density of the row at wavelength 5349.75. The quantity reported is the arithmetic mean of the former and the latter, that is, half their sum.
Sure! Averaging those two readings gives 10.8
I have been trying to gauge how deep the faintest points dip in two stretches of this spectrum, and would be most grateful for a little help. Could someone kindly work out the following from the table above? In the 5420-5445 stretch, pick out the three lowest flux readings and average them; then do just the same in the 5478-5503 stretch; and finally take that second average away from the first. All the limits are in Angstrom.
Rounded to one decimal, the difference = 0.2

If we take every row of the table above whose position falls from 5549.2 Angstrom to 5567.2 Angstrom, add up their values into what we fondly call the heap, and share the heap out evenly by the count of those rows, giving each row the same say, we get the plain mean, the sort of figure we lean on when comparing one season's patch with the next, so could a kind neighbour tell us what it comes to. 11.0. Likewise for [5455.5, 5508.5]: 10.6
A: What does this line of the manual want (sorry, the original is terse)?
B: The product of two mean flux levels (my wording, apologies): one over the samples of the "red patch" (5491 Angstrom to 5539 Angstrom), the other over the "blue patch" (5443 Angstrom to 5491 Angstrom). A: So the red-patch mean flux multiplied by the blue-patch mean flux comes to 114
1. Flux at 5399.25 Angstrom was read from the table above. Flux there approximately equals 10.3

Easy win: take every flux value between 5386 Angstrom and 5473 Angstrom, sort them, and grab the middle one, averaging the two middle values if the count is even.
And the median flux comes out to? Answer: 10.6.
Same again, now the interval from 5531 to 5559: 11.0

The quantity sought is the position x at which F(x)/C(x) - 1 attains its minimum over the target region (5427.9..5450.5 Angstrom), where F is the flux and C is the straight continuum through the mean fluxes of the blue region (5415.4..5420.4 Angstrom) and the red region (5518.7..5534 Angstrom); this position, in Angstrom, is 5431.67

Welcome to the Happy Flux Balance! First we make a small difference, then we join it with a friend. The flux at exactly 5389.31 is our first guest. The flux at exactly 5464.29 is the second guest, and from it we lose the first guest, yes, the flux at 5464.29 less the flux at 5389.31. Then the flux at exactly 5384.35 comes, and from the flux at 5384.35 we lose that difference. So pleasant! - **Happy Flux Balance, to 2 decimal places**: 11.20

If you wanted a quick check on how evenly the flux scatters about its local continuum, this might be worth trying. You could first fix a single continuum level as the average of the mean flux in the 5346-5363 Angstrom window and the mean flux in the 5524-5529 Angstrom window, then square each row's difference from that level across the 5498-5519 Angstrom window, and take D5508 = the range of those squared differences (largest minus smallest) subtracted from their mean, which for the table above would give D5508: -0.05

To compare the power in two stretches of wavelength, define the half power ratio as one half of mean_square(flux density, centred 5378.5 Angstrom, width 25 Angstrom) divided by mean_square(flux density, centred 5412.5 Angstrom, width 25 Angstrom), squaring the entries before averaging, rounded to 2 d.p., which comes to 0.53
